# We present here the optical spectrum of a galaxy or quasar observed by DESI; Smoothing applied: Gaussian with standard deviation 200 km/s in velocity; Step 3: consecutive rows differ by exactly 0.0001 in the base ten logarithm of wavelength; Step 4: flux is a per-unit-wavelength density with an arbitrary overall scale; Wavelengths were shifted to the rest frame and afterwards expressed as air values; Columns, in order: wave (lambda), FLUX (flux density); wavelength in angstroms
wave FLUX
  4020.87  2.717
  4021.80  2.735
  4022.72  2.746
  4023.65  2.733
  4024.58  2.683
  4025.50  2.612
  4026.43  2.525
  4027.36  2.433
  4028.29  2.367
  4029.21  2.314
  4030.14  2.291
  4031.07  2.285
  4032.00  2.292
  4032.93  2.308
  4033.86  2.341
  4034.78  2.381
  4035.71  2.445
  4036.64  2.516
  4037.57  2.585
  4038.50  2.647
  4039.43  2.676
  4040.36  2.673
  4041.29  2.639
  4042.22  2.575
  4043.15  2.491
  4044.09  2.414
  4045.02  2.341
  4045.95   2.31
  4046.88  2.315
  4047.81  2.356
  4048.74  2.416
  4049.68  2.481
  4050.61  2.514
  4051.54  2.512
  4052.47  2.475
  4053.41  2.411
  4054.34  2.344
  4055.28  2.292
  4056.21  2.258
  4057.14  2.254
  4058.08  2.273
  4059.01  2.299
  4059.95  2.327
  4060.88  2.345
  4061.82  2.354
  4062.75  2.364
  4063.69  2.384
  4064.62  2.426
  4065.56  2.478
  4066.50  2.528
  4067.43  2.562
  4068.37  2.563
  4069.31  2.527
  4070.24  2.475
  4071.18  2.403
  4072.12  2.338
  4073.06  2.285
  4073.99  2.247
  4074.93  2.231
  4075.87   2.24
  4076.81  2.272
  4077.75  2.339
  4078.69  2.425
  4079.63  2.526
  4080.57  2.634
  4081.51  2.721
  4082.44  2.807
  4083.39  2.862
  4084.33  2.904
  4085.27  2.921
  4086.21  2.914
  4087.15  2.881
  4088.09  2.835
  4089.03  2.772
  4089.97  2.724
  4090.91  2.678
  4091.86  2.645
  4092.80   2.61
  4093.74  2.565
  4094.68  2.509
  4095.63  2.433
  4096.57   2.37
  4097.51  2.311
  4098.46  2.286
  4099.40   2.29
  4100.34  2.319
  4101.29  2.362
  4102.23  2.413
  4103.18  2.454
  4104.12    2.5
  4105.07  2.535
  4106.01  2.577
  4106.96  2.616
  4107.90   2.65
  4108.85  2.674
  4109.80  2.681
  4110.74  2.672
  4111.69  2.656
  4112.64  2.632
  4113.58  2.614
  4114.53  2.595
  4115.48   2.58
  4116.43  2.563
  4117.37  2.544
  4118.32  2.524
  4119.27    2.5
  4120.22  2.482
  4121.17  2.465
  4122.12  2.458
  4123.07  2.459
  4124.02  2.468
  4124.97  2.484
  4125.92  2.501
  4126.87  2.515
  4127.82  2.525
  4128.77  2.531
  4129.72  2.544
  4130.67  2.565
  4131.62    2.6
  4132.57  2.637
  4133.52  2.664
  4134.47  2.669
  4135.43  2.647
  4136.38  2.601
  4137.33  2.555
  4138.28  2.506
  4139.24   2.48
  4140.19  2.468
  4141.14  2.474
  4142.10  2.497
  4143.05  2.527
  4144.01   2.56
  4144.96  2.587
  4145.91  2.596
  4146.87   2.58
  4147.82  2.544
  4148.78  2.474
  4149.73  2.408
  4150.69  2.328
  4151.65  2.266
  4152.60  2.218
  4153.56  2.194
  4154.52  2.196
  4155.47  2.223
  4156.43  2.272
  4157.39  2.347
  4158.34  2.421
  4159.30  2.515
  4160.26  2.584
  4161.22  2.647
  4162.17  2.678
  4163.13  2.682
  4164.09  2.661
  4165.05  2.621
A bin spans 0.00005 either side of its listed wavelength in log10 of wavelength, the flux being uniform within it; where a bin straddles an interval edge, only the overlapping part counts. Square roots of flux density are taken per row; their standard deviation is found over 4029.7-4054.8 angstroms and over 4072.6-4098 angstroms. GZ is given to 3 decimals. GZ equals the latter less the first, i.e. 0.034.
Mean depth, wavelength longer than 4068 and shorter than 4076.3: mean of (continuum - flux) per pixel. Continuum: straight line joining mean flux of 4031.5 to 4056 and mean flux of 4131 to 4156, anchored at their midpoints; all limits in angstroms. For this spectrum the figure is 0.09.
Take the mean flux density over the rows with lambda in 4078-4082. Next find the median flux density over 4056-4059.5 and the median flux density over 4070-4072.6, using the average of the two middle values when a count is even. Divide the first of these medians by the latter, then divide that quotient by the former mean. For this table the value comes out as 0.37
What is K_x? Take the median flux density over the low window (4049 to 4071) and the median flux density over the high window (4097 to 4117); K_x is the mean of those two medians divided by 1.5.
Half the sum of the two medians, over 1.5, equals 1.66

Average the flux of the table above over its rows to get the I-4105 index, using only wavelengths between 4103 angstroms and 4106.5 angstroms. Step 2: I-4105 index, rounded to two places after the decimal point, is 2.52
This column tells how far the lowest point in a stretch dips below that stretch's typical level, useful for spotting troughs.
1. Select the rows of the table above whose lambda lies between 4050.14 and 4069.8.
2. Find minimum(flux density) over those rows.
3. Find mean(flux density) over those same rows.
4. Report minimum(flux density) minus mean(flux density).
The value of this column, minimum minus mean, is -0.15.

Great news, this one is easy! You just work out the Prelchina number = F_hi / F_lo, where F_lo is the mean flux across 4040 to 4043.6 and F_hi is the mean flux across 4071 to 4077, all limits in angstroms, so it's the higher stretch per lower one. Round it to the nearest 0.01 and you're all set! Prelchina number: 0.88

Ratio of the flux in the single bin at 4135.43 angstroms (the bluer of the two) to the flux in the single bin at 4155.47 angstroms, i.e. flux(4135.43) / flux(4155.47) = 1.19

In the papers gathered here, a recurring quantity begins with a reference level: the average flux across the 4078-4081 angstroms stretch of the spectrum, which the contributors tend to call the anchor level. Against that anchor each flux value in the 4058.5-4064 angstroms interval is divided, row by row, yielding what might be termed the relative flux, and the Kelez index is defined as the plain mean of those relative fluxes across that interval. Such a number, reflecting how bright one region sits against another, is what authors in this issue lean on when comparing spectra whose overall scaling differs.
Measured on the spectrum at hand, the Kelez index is 0.93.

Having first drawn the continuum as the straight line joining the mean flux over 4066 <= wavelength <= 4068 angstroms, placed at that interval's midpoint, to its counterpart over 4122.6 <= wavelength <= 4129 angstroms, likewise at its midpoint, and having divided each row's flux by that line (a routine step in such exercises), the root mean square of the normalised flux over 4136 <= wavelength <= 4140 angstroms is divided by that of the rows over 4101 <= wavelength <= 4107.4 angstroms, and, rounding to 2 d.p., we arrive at 1.03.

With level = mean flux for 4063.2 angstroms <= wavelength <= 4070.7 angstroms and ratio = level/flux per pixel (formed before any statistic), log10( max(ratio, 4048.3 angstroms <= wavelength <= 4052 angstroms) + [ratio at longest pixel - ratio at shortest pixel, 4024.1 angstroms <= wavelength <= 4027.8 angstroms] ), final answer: 0.052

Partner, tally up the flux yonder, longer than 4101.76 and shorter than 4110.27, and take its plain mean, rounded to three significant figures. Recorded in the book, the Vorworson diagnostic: 2.57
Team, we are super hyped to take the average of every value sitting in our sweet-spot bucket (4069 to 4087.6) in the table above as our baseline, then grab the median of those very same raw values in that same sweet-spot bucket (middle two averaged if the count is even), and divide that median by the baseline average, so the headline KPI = 0.98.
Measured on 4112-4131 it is 1.00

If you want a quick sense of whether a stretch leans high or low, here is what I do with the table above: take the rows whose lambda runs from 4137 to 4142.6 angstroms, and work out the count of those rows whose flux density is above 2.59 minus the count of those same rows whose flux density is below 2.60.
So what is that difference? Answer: -6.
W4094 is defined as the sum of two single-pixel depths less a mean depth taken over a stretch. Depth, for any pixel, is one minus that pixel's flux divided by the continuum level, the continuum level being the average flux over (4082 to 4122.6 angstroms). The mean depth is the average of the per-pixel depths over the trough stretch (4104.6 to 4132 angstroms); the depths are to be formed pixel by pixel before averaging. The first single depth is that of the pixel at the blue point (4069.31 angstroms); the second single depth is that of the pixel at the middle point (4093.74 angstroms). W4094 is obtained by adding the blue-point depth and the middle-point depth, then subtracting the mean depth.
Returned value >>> 0.022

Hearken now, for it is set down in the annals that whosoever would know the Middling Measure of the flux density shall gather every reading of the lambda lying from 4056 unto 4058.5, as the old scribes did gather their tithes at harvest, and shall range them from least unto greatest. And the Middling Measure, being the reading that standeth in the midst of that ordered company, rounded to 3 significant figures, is 2.26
